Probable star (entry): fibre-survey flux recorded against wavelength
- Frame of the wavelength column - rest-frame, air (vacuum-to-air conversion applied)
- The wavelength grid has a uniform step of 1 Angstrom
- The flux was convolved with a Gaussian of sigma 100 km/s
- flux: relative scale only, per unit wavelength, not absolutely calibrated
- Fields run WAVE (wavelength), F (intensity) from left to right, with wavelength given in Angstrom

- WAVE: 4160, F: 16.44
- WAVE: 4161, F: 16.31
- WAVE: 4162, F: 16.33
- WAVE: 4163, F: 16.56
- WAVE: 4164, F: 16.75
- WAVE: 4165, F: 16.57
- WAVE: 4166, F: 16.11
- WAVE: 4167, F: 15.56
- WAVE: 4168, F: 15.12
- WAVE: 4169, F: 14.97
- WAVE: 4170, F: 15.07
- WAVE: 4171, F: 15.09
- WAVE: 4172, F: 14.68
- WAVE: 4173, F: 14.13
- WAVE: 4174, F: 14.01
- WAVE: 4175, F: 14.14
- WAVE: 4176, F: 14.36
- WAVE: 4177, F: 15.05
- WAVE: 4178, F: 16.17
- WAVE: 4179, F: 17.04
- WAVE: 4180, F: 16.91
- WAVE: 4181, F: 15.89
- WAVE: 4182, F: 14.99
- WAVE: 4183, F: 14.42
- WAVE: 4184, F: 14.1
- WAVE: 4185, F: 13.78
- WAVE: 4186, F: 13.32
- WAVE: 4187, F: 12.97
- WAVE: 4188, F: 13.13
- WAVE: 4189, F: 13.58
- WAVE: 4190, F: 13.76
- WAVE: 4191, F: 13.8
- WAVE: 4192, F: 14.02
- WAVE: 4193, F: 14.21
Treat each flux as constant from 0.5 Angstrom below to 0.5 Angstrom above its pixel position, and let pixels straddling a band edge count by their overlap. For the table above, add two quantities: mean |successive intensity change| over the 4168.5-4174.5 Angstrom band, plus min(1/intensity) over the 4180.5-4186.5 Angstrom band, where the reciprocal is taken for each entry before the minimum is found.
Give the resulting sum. 0.30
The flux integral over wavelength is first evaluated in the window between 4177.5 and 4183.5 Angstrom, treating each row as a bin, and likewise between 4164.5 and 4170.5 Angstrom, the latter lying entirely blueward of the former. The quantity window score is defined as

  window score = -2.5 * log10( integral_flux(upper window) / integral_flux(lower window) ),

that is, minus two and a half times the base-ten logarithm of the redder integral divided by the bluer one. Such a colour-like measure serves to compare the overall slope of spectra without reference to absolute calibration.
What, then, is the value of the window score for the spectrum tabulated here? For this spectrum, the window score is 0.0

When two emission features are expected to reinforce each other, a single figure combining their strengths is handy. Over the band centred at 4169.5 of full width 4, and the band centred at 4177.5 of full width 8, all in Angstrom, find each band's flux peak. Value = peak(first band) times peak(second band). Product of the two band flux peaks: 258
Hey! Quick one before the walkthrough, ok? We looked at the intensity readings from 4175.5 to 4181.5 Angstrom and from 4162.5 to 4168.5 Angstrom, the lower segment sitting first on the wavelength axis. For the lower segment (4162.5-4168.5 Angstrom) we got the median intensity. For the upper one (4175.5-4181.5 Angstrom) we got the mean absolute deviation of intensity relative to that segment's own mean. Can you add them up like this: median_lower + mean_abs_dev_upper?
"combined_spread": 17.1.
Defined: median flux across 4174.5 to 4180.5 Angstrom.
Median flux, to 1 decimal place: 15.6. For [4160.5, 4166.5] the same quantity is 16.4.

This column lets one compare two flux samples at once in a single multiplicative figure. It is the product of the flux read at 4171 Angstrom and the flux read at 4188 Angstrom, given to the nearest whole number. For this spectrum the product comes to 198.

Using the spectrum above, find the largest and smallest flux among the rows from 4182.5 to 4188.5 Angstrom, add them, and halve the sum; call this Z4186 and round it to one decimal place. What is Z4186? 13.7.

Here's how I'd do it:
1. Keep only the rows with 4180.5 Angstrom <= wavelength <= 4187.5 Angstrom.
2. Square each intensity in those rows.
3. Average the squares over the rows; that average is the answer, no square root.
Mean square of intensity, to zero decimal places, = 203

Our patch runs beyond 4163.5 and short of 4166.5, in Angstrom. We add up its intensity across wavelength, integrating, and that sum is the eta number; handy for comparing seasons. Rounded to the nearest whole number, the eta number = 49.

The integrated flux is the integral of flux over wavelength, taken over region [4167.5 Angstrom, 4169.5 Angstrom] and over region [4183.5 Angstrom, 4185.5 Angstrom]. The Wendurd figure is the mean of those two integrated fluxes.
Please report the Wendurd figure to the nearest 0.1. 29.0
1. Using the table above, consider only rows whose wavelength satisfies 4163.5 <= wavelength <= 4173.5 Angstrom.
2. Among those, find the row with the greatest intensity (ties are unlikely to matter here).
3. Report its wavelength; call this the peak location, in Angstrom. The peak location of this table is 4164 Angstrom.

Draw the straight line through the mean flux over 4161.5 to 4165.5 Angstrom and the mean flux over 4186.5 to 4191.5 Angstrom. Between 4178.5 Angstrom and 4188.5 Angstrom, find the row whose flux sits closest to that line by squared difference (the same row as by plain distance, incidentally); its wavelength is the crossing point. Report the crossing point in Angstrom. 4184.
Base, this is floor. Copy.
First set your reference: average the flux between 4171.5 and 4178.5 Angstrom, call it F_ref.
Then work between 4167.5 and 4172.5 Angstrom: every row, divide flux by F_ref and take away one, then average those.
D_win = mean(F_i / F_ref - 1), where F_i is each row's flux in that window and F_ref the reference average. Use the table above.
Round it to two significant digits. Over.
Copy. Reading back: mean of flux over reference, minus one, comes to 0.023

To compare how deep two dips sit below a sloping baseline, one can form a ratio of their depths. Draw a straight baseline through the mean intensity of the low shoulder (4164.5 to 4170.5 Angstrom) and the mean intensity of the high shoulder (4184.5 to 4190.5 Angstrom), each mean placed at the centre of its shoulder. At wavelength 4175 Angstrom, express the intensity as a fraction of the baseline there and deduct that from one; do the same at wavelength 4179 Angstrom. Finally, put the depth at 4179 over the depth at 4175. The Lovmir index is -4.5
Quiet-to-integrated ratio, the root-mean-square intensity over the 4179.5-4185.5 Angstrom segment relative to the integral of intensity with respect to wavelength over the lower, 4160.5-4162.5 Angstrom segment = 0.46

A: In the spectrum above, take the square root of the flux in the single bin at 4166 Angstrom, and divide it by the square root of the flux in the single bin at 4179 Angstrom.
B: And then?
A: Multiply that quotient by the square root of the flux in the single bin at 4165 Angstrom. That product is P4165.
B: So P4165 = 3.96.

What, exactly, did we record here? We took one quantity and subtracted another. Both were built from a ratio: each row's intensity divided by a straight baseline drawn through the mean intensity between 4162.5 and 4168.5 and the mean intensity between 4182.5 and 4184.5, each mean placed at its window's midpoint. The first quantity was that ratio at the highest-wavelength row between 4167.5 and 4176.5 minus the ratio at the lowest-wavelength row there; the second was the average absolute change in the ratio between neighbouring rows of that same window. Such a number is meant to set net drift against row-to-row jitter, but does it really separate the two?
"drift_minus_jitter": -0.01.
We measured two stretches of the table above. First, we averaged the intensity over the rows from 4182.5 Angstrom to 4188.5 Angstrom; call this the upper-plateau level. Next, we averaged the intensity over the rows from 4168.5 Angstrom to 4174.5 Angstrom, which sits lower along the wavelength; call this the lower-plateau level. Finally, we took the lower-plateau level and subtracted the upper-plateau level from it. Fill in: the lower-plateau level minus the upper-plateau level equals 1.0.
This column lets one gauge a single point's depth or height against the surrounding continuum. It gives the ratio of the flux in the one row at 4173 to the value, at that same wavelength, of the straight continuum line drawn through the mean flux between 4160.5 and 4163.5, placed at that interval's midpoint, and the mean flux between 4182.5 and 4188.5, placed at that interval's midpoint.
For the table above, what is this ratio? 0.94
